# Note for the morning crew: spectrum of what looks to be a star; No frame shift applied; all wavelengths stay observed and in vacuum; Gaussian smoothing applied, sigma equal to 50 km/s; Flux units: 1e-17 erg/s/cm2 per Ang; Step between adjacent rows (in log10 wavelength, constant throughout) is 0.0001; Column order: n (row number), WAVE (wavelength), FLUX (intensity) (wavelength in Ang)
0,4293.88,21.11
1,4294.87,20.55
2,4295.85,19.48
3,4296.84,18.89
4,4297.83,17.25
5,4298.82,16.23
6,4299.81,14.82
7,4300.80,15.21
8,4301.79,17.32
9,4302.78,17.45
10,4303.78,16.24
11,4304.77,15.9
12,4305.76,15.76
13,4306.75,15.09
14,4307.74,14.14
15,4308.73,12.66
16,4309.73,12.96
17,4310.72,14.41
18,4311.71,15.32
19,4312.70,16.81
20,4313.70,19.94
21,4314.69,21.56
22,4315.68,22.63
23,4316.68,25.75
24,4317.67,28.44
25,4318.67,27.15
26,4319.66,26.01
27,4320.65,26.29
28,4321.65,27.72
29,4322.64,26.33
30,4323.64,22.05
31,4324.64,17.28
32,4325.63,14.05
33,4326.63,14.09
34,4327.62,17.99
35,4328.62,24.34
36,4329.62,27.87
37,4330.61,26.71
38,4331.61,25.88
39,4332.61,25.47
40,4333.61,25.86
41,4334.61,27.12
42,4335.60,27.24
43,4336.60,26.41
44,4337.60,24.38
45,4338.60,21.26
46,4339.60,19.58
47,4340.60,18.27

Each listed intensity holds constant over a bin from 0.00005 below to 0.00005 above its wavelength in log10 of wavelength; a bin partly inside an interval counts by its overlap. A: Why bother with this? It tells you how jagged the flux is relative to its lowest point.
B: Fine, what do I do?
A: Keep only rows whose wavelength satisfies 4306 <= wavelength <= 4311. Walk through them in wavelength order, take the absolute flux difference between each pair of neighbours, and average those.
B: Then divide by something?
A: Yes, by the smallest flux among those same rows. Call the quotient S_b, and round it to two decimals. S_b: 0.08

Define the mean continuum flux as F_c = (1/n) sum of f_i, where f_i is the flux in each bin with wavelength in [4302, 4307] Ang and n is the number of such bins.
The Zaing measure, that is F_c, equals 16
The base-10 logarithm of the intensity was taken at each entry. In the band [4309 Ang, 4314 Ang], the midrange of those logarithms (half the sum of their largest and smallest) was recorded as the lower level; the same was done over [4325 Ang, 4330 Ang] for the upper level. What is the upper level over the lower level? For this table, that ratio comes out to 1.07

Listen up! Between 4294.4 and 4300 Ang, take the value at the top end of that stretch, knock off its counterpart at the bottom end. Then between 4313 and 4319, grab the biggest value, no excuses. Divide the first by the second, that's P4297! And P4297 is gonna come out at -0.20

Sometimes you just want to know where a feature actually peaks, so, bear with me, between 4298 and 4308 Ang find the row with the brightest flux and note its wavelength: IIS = 4302.78 Ang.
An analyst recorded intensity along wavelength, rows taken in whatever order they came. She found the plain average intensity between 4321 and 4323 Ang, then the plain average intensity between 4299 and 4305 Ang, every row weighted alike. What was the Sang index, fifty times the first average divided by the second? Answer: 84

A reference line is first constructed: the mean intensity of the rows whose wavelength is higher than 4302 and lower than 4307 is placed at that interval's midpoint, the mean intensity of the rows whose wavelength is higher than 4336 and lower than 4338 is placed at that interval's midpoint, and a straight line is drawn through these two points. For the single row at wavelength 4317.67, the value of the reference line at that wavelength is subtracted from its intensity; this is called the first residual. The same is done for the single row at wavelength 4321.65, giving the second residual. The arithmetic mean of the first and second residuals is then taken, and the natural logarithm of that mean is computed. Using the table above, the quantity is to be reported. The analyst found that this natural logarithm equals 2.0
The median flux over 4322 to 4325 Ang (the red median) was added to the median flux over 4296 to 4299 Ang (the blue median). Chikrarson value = 39.3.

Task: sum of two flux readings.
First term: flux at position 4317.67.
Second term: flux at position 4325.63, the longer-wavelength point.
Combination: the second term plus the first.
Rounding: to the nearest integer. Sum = 42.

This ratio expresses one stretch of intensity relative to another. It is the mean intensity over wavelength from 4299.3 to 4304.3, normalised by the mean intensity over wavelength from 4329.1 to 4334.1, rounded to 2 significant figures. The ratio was 0.61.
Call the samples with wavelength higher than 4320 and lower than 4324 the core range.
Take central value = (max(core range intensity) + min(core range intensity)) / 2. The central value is 25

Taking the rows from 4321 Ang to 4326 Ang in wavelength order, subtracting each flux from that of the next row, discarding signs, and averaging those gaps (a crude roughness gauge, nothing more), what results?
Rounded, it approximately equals 3.42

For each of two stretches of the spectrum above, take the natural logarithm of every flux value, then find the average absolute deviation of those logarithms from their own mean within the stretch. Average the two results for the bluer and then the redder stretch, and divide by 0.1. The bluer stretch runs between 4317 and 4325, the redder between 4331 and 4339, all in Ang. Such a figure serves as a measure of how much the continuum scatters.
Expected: 0.88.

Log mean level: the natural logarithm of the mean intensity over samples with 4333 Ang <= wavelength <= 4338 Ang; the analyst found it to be 3.27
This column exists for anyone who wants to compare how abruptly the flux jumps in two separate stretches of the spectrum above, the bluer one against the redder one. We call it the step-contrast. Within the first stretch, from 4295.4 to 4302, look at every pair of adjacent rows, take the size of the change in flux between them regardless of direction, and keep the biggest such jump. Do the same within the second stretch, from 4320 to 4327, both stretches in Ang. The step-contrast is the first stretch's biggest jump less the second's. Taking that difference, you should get -2.7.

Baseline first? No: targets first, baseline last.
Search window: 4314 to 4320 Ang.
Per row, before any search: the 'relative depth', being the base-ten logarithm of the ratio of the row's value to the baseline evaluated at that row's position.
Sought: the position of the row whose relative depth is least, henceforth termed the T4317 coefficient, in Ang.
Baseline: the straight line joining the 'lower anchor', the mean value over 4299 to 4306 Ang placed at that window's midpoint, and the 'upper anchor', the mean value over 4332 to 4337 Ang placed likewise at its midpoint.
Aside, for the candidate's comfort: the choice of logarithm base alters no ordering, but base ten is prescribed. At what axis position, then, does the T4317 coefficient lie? 4314.69 Ang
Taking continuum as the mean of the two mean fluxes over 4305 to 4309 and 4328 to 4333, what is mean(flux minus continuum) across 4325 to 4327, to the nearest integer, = -6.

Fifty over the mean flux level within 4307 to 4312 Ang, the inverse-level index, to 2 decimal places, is 3.60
